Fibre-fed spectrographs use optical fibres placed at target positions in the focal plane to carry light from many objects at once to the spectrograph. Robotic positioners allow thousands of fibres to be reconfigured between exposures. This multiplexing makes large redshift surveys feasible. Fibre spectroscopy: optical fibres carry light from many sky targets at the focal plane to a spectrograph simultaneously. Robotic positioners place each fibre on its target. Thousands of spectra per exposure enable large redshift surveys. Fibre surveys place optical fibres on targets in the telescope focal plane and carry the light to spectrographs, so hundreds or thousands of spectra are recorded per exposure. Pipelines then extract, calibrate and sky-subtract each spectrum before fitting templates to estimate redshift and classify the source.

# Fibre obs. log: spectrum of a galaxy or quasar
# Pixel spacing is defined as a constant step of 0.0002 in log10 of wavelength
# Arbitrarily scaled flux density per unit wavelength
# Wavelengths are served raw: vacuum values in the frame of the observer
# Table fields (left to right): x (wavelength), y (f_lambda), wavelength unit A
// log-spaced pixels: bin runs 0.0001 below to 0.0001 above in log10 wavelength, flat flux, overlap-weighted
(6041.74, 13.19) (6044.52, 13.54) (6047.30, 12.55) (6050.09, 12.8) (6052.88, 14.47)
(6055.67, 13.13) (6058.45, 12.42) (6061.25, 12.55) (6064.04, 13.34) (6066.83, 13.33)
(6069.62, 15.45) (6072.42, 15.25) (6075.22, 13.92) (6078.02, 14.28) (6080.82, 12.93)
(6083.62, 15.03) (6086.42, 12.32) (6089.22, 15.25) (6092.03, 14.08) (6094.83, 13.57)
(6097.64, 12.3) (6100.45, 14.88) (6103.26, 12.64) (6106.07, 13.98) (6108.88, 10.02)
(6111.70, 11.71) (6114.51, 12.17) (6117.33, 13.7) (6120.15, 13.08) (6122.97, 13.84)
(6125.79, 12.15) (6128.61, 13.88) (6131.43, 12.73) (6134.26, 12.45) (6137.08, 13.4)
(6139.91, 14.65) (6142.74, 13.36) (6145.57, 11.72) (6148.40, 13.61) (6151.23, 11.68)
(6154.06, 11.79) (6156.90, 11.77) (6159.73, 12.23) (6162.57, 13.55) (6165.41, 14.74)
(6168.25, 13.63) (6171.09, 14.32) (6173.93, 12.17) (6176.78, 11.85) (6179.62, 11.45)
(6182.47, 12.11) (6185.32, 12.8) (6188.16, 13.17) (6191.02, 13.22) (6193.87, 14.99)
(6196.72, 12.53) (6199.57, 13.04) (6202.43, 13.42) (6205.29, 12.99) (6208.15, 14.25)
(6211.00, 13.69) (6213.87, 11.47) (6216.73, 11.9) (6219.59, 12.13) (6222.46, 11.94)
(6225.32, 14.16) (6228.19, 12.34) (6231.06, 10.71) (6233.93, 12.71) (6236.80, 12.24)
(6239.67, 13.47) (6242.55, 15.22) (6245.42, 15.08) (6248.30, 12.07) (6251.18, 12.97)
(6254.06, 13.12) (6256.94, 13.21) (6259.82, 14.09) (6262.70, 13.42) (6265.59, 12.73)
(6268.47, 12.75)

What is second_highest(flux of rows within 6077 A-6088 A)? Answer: 14.28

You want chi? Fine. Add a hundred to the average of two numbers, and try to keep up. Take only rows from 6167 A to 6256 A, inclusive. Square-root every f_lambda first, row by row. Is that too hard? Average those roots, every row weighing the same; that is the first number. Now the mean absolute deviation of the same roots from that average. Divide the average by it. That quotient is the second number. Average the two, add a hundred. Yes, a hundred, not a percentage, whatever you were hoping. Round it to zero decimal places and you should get 116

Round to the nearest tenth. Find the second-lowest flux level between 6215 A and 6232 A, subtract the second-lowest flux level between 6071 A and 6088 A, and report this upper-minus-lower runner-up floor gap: -1.0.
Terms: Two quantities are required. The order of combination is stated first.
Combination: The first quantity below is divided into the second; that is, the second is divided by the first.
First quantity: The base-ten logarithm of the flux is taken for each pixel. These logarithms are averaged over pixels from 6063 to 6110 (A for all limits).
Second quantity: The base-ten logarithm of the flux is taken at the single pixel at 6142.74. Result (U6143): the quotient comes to 0.99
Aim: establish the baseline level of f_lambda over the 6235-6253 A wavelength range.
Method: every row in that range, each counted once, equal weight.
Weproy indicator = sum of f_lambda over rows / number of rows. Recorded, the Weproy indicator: 13.5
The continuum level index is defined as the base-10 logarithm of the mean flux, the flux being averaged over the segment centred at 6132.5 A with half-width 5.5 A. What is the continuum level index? 1.12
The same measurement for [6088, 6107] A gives 1.14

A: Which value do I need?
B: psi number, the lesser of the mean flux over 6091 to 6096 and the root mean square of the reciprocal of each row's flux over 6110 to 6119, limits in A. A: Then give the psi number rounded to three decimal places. 0.080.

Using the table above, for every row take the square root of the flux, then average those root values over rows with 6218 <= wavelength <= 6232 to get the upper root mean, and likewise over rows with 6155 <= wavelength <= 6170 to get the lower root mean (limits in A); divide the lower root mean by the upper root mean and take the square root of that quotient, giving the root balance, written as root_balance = 1.02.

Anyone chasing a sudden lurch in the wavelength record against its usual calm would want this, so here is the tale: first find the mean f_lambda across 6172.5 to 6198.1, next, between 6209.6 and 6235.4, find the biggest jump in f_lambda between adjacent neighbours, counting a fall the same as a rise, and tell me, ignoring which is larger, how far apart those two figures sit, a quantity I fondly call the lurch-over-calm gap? 10.5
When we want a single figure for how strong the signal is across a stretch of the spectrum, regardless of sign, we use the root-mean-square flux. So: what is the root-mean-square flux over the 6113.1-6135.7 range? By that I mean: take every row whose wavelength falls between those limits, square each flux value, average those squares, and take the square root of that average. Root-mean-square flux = 13.0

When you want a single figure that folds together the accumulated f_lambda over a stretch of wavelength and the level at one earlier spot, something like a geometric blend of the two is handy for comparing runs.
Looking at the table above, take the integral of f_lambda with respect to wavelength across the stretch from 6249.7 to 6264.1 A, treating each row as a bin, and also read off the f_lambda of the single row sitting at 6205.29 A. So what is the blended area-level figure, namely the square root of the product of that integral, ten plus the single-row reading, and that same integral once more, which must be 923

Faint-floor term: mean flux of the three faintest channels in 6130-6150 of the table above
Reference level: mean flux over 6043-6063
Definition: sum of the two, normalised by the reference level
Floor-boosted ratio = 1.94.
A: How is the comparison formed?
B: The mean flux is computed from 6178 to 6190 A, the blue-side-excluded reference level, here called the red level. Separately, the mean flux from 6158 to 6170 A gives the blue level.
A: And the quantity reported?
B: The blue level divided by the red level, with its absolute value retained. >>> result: 1.09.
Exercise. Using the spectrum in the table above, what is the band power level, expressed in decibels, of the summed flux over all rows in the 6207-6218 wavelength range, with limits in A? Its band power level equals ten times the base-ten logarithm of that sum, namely 17.1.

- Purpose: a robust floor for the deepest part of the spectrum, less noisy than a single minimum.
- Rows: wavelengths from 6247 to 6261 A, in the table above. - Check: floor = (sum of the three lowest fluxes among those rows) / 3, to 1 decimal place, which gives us 12.7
